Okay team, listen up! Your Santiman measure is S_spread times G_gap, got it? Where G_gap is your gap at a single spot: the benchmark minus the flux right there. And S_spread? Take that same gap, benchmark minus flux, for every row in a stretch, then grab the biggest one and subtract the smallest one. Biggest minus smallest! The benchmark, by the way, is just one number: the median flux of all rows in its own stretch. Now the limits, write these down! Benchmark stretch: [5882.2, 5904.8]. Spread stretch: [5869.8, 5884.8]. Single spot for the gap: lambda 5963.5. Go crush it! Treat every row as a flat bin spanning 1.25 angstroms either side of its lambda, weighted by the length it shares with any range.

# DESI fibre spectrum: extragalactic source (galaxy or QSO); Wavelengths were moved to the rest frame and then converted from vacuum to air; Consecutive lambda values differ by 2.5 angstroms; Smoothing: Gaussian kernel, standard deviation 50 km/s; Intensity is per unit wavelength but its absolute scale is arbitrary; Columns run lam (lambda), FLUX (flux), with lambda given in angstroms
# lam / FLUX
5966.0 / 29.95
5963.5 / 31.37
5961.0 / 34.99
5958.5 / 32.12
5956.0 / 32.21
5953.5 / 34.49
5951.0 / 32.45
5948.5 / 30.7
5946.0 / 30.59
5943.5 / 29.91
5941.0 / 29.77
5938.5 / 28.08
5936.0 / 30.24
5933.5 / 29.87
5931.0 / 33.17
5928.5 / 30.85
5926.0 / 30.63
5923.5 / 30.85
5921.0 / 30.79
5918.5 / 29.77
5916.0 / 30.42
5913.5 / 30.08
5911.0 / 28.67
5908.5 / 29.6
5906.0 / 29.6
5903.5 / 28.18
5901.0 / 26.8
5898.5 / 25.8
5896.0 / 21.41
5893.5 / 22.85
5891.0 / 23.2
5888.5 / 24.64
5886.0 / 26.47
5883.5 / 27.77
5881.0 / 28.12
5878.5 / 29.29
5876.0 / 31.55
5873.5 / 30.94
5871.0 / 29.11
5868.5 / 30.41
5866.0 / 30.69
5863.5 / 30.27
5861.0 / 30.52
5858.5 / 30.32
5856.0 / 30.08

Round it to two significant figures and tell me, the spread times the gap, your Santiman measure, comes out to -21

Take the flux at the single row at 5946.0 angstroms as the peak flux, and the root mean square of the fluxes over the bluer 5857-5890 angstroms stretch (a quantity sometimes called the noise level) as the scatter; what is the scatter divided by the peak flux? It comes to 0.958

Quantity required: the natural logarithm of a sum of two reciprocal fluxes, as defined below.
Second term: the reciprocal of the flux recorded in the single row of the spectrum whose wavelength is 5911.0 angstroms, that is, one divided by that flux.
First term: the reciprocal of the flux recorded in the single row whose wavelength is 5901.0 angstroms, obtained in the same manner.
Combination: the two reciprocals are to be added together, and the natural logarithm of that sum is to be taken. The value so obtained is -2.63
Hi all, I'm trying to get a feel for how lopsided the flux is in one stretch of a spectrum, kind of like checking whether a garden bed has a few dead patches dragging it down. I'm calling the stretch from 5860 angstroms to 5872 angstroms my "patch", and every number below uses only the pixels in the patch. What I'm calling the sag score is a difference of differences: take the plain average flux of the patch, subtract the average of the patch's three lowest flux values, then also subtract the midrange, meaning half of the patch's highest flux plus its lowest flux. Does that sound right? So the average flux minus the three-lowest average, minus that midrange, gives -29.6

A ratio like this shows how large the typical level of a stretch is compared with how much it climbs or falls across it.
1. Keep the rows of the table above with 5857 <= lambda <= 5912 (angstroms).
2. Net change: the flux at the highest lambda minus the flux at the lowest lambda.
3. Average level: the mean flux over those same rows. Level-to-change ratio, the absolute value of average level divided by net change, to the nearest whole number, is 17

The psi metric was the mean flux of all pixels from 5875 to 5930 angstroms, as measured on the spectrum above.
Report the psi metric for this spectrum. 28.1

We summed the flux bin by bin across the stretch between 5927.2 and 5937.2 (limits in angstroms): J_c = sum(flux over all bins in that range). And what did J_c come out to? 124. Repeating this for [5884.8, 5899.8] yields 144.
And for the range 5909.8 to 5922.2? 150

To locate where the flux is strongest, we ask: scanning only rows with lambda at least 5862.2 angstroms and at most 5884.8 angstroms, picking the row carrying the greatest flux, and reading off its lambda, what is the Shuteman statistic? 5876.0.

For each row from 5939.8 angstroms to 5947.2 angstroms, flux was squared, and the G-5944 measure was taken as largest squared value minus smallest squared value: 49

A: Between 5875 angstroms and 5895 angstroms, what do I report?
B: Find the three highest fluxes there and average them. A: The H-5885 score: 29.7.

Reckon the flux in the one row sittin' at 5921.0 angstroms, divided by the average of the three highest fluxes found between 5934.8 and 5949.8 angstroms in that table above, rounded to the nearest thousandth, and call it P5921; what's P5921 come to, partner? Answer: 1.009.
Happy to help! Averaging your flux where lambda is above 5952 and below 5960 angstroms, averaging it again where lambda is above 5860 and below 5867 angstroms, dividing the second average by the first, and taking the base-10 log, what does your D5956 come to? -0.034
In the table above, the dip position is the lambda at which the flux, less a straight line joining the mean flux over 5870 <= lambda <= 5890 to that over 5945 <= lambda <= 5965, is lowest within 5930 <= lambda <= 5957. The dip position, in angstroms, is 5938.5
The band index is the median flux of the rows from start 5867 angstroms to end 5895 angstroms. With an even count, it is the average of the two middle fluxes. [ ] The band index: 28.1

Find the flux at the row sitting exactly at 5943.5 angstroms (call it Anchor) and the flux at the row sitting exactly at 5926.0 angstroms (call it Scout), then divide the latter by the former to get 1.02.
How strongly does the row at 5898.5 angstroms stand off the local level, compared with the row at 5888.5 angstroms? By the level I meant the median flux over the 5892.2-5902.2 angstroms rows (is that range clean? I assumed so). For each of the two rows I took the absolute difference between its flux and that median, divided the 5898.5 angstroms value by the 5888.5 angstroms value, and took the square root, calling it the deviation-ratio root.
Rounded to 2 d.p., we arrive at 2.16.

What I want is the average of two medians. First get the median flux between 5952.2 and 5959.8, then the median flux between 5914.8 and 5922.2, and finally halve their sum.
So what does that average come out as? 31.3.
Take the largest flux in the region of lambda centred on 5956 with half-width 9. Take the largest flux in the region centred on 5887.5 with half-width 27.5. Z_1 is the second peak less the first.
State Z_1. -3.4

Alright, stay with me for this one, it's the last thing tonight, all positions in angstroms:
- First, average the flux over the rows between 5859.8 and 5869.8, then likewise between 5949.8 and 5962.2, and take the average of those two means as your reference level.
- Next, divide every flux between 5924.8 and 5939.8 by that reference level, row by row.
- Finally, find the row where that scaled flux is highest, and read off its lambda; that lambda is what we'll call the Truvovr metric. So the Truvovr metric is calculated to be 5931.0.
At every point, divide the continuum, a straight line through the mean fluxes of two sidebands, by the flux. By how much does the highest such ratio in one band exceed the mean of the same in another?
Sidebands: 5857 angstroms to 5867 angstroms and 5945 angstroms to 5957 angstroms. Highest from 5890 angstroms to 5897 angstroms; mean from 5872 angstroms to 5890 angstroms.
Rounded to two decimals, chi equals 0.36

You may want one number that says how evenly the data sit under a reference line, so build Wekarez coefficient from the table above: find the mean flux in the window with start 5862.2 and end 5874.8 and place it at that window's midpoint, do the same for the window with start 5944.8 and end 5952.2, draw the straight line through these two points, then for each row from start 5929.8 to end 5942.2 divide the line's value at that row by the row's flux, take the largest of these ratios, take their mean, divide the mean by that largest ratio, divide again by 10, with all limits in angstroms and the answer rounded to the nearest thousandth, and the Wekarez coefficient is 0.093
